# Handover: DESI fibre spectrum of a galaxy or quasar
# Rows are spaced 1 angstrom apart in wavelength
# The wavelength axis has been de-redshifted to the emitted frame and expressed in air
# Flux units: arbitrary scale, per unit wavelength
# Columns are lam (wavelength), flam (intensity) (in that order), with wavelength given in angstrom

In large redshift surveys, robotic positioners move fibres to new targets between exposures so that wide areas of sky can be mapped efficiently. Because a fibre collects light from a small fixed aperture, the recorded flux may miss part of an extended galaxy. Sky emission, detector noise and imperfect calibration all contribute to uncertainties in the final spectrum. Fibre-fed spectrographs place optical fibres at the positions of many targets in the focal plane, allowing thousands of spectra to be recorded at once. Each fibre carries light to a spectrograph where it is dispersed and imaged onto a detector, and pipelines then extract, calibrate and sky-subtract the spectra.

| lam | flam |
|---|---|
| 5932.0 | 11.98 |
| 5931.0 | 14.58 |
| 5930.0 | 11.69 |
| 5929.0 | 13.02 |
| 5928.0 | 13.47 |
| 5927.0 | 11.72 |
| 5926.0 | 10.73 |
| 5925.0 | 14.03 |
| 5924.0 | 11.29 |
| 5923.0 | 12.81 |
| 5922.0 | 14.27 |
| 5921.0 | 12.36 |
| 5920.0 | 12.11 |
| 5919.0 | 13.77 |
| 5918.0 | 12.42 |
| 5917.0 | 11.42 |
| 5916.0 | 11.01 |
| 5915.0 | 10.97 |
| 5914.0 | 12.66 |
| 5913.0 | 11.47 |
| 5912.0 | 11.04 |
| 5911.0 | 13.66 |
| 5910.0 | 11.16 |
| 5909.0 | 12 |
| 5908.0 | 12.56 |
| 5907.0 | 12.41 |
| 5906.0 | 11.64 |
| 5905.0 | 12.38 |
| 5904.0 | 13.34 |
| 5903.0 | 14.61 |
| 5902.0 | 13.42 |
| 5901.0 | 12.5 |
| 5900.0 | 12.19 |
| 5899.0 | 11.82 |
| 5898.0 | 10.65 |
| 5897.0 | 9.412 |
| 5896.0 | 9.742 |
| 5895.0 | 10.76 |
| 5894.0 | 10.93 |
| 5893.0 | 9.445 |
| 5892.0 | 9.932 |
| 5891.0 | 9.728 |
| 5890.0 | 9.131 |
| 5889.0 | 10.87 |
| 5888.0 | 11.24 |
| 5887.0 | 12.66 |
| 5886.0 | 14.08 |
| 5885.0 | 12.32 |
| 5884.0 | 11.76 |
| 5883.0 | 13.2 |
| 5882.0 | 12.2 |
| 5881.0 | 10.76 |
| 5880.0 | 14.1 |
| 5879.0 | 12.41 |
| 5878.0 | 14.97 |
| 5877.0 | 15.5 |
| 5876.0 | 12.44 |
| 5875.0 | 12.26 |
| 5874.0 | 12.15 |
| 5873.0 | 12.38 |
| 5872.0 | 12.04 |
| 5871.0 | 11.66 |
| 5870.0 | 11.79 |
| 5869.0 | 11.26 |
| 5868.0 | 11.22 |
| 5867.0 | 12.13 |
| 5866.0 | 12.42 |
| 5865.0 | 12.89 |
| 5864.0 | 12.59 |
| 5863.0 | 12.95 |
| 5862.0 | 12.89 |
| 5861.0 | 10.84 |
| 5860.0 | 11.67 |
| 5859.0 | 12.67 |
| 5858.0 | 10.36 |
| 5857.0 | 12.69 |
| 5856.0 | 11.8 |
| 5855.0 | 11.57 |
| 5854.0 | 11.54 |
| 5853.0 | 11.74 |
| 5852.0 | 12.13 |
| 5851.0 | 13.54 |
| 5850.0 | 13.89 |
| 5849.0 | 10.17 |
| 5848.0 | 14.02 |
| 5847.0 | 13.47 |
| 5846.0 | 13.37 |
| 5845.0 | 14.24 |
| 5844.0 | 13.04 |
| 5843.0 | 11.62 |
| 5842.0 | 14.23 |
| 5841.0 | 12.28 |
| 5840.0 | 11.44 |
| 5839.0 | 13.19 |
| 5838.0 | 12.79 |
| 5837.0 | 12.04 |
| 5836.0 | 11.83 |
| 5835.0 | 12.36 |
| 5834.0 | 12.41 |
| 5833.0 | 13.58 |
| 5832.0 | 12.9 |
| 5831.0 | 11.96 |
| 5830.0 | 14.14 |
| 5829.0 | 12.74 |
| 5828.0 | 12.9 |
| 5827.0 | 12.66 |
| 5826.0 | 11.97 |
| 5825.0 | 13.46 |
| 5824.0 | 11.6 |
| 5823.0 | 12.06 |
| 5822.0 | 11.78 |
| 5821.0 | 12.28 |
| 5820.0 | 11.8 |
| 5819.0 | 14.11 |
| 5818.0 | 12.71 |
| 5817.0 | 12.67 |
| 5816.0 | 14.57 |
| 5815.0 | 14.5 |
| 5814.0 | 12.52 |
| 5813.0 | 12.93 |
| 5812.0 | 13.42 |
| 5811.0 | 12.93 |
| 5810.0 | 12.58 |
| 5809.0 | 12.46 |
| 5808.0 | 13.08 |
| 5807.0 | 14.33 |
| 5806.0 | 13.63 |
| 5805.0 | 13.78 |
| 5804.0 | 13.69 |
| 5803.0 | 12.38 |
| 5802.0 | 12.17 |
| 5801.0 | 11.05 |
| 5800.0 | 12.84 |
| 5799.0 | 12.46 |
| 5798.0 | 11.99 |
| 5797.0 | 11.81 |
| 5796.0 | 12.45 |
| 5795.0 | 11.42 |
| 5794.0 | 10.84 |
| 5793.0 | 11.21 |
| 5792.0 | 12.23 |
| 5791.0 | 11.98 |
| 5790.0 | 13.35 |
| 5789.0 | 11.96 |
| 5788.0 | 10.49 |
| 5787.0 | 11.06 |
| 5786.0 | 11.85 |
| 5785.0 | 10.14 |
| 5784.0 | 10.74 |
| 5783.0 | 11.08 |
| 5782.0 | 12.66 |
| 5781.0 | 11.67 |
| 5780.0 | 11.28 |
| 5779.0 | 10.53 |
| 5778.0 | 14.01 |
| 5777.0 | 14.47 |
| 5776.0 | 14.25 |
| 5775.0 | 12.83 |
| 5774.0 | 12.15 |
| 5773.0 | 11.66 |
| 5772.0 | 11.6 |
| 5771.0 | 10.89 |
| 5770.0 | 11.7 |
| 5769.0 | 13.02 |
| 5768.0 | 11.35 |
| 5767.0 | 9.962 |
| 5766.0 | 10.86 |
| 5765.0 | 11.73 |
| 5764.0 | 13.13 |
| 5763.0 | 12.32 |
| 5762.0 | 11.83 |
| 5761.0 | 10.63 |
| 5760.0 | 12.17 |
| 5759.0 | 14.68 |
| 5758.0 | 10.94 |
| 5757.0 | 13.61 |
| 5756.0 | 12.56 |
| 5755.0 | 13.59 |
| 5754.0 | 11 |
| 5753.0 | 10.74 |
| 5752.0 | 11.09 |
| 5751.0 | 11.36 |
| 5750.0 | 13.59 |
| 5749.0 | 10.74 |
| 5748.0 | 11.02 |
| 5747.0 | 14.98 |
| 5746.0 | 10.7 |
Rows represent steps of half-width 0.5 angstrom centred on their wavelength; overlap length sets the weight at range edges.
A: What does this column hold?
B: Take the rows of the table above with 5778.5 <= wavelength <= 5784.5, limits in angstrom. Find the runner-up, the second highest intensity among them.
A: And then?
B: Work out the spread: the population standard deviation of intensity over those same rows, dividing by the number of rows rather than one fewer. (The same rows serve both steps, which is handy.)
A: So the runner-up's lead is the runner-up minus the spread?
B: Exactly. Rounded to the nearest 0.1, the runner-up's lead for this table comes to 11.0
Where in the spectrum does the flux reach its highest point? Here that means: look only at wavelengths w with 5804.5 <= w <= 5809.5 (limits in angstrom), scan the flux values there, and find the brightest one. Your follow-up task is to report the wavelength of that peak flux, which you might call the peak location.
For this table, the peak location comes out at 5807.0 angstrom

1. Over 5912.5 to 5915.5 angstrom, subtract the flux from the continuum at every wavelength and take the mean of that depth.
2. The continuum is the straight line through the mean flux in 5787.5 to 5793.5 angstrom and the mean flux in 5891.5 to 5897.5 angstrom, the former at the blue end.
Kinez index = -2.01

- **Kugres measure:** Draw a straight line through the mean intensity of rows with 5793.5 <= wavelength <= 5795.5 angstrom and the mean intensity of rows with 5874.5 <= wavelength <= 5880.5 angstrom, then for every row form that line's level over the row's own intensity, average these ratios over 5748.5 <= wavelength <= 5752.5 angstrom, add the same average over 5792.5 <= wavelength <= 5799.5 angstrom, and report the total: 1.80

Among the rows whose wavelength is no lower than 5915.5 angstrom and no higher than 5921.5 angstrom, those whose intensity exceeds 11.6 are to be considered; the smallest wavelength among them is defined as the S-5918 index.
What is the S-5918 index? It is 5918.0 angstrom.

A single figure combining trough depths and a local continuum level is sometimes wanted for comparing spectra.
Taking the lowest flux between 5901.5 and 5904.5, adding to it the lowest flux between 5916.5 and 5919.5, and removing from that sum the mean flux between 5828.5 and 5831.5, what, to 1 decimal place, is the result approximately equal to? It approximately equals 11.8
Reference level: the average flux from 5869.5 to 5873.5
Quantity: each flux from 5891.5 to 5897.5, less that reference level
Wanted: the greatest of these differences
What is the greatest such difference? -1.0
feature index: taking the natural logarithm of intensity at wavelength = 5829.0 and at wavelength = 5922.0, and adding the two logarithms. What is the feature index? 5.20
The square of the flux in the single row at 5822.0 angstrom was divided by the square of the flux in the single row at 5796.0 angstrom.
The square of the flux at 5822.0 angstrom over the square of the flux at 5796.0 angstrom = 0.90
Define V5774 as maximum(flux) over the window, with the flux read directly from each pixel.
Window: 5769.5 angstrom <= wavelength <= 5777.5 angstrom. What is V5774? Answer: 14.47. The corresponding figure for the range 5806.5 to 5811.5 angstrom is 14.33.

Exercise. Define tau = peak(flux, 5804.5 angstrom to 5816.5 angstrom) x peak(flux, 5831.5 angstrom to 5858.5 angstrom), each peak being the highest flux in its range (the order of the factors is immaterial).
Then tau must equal 207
